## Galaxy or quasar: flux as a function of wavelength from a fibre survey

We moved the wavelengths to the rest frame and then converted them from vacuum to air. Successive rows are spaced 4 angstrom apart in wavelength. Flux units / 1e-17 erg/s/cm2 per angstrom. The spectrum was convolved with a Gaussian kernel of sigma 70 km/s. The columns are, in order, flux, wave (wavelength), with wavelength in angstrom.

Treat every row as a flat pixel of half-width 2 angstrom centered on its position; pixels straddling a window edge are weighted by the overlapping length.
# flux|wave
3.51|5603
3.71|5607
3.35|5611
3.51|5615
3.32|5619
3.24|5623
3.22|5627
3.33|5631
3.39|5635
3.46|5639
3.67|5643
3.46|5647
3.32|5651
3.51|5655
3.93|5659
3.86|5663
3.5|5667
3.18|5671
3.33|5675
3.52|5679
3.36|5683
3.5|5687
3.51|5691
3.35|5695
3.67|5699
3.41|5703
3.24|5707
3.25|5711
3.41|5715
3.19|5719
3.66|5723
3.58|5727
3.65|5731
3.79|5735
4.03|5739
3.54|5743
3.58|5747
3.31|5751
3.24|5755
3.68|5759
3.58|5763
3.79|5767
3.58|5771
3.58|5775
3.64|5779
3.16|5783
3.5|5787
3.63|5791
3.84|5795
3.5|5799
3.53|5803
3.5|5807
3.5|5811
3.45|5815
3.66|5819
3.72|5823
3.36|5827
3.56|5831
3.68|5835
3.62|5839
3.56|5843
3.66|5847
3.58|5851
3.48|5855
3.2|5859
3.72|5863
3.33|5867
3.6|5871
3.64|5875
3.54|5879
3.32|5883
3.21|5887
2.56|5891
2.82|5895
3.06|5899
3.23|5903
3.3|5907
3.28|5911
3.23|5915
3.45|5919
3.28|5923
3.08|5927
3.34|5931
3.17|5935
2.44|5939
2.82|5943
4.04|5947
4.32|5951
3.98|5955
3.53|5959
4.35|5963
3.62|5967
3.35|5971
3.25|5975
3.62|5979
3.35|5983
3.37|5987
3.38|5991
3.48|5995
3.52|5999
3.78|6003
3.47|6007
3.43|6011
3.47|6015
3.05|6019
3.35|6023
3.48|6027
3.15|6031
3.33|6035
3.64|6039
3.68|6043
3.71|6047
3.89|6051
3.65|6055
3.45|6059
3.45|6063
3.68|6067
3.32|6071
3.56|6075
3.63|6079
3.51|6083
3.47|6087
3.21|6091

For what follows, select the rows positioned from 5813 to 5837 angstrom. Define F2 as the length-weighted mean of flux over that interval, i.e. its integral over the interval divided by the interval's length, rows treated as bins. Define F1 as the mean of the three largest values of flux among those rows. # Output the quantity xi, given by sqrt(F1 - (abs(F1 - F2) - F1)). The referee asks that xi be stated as 2.69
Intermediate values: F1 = 3.69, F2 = 3.57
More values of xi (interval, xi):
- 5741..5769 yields 2.69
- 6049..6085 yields 2.70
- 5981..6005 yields 2.66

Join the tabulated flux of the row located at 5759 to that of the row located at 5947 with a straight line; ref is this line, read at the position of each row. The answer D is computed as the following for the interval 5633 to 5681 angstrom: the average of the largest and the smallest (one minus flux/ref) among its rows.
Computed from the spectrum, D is -0.02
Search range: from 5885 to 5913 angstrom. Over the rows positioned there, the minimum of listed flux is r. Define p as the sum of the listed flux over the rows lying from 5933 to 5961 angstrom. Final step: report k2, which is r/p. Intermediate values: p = 24.3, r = 2.56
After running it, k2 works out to 0.105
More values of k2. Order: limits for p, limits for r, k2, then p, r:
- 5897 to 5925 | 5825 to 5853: 0.147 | 22.8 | 3.36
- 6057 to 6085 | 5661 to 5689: 0.129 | 24.6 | 3.18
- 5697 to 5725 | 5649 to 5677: 0.133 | 23.8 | 3.18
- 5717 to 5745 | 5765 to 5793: 0.124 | 25.4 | 3.16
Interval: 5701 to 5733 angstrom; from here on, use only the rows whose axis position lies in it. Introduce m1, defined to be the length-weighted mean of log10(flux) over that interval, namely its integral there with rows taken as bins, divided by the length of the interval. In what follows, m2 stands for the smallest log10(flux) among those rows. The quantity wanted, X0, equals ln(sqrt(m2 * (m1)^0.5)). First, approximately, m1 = 0.534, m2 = 0.504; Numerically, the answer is -0.500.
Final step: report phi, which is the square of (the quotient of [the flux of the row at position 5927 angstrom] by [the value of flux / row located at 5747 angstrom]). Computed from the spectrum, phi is 0.74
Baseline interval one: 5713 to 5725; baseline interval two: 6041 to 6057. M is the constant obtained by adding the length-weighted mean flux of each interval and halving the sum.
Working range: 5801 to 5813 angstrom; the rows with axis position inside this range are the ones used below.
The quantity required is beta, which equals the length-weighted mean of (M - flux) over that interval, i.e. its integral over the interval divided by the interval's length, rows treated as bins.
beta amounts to 0.07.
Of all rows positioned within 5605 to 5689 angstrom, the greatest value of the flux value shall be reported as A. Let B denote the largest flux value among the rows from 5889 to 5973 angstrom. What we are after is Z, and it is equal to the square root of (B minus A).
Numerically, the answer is 0.65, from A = 3.93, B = 4.35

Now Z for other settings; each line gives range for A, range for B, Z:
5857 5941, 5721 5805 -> 0.56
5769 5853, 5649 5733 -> 0.30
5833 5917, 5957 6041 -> 0.79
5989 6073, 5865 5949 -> 0.39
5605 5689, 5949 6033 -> 0.65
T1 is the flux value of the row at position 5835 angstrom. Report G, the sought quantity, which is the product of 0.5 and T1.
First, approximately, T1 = 3.68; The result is 1.84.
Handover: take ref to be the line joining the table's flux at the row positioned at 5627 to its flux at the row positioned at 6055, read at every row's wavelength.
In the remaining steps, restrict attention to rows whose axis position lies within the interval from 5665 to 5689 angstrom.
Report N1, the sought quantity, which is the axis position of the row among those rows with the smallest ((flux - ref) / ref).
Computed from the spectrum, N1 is 5671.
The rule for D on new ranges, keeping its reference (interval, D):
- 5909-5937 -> 0.18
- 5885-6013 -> 0.16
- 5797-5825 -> 0.06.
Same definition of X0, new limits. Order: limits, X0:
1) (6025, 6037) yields -0.511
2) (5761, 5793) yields -0.496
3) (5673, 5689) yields -0.481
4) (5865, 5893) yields -0.612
